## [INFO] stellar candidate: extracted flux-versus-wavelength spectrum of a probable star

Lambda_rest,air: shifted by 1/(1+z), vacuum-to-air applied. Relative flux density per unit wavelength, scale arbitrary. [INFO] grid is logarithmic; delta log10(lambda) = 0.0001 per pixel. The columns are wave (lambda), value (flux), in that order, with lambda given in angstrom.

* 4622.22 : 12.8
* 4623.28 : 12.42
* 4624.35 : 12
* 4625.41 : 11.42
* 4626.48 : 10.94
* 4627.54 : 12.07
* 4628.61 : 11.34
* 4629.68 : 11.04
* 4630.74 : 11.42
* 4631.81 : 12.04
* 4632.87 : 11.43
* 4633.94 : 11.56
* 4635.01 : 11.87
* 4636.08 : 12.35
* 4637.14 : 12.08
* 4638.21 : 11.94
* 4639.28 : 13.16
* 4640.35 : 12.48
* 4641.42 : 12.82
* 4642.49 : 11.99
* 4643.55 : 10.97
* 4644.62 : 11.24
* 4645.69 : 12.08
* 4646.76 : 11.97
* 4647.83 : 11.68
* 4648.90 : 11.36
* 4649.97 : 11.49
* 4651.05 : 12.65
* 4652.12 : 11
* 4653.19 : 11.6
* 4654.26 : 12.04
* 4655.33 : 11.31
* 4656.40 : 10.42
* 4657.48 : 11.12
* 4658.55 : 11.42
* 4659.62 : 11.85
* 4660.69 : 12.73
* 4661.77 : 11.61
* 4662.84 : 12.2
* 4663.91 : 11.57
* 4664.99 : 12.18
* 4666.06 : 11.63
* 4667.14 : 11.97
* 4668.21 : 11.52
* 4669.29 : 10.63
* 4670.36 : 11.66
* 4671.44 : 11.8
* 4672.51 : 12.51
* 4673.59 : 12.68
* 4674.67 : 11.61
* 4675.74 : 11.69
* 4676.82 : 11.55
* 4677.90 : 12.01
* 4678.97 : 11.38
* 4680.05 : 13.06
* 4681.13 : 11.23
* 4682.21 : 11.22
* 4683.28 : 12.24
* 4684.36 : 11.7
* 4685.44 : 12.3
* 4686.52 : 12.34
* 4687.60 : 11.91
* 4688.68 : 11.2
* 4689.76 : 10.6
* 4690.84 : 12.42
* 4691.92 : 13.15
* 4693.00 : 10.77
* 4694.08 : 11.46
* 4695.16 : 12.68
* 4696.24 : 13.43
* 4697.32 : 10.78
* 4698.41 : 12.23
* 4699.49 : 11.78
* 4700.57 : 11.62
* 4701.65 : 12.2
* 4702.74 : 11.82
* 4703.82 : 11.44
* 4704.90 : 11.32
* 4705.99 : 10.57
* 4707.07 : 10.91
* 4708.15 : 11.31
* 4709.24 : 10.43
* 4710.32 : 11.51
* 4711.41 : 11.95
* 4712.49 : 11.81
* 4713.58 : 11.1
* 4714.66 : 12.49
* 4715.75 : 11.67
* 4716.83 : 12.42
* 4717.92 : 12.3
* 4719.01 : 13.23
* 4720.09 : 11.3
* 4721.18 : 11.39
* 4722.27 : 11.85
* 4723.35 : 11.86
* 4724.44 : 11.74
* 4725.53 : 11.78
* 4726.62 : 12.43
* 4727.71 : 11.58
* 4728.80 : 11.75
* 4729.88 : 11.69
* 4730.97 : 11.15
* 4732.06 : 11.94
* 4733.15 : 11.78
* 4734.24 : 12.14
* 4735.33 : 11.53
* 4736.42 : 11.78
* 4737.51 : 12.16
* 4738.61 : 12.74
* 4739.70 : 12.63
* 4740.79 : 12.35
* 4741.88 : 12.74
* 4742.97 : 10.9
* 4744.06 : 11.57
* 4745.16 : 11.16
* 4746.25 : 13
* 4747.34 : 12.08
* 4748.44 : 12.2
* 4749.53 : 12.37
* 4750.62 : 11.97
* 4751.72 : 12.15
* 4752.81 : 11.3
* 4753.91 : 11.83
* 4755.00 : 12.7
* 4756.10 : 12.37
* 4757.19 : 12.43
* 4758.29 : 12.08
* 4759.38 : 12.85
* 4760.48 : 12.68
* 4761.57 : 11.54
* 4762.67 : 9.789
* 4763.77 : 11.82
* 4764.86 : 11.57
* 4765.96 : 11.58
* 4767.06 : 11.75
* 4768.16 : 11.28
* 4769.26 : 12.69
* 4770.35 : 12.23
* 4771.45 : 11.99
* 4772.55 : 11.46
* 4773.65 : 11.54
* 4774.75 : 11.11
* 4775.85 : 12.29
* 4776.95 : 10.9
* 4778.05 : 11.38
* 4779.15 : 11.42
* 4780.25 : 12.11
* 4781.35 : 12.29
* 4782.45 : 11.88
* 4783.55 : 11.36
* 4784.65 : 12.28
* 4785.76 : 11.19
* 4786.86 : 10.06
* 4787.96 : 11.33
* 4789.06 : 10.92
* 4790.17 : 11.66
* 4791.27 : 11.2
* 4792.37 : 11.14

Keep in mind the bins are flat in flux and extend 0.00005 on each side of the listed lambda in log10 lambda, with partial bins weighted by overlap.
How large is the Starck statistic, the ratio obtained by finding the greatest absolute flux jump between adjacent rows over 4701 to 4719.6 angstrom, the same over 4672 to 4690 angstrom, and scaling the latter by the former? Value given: 1.3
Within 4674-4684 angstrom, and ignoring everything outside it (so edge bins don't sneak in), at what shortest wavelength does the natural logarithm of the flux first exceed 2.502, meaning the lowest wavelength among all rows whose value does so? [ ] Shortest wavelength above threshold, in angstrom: 4680.05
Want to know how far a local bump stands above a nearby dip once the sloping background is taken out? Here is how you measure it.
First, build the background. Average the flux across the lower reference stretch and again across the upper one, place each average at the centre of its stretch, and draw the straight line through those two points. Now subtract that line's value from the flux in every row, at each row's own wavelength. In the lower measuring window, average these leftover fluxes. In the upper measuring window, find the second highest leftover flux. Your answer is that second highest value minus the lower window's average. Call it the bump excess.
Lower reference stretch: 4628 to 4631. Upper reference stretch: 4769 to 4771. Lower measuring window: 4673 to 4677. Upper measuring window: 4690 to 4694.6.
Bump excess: 0.4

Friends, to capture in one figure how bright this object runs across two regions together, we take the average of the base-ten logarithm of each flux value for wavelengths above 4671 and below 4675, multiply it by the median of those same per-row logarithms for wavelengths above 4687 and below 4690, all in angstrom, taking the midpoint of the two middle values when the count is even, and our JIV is 1.14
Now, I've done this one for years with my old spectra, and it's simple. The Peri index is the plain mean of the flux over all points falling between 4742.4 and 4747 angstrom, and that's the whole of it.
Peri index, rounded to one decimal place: 11.7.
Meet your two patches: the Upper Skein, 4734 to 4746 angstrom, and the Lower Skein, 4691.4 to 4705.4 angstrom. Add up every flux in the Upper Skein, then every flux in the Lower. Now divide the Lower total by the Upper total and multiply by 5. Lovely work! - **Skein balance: 5.9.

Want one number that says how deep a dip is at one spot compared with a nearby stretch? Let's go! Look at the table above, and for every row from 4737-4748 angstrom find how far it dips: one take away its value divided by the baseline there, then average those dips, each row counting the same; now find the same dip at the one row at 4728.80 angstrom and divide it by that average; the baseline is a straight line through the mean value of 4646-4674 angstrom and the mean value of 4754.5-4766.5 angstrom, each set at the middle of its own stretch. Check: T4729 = -1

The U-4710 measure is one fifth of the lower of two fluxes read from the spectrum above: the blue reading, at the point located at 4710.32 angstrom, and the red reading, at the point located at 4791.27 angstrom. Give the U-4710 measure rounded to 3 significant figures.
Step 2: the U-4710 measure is 2.24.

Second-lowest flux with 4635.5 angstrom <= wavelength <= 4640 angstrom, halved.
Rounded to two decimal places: 6.04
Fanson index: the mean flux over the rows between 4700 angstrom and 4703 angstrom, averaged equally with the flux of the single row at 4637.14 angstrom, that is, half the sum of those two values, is 11.98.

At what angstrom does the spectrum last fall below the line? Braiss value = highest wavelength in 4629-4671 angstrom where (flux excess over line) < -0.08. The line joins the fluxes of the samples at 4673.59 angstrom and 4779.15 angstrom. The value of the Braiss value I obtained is 4670.36 angstrom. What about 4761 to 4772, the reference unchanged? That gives 4768.16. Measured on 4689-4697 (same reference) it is 4694.08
